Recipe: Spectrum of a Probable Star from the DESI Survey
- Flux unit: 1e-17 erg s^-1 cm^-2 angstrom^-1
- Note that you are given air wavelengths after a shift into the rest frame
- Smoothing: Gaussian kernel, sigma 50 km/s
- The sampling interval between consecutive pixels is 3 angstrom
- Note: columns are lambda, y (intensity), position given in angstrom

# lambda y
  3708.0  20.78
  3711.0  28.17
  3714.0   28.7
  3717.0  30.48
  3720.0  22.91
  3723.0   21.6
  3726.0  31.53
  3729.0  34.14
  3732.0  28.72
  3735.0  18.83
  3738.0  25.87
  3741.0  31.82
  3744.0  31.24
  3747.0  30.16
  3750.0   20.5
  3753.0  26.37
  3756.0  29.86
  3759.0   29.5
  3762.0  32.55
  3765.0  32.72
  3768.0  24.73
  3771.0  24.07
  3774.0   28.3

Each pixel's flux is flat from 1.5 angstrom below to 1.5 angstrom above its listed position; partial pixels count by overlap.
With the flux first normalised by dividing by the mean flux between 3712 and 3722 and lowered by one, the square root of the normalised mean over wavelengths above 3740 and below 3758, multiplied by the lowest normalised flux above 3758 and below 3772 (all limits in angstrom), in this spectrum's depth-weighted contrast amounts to -0.023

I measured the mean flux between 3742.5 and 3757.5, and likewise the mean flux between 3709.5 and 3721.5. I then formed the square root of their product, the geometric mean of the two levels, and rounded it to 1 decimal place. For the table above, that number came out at 27.6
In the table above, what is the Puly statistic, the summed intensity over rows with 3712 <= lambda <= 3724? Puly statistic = 104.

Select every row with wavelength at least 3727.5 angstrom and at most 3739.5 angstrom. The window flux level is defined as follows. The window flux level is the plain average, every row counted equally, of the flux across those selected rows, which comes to 26.9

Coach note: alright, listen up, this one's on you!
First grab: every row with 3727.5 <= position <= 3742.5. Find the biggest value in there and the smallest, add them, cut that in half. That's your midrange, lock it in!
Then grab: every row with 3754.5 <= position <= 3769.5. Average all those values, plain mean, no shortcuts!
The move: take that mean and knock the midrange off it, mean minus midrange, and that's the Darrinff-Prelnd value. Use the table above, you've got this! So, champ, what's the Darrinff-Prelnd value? 3.4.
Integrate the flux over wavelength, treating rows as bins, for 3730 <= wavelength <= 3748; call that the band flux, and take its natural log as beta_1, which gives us 6.2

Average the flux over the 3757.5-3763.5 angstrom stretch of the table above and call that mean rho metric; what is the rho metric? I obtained 31.0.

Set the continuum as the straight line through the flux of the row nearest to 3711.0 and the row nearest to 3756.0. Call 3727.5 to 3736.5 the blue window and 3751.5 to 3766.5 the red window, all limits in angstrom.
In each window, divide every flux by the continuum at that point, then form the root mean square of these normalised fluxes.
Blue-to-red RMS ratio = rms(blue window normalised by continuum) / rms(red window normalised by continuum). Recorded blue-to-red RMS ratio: 0.957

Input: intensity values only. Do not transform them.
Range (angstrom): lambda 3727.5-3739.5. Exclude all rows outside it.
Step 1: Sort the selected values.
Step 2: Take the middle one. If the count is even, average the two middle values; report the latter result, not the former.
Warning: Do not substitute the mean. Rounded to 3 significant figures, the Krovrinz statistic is 27.3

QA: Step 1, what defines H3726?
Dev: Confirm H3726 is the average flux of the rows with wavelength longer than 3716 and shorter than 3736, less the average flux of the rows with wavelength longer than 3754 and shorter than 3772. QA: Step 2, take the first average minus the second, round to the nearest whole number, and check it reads -2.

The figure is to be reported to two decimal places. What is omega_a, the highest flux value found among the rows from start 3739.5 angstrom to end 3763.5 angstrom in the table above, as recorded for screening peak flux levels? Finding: 32.55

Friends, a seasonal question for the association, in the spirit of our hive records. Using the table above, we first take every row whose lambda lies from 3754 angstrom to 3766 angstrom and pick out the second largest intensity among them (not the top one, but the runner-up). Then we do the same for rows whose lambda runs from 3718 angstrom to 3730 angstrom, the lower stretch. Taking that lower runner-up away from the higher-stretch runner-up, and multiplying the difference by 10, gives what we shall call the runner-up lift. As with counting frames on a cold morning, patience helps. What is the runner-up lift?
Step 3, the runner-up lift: 10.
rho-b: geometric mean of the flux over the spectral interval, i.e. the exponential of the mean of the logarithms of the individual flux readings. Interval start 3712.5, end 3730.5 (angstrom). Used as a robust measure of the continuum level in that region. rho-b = 27.8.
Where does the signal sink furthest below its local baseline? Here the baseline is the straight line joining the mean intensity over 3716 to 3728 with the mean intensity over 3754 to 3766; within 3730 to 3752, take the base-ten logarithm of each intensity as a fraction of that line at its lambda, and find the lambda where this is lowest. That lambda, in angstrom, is 3735.0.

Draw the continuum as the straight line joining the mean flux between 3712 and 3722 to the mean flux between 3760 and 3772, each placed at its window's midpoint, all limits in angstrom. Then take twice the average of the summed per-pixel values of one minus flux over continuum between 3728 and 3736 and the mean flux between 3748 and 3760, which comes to 26.6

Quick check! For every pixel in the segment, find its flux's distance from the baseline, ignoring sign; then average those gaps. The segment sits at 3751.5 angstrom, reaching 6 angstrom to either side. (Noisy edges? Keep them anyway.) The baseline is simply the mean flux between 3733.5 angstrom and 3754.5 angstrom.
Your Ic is 3.3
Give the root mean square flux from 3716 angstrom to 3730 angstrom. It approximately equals 28.6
